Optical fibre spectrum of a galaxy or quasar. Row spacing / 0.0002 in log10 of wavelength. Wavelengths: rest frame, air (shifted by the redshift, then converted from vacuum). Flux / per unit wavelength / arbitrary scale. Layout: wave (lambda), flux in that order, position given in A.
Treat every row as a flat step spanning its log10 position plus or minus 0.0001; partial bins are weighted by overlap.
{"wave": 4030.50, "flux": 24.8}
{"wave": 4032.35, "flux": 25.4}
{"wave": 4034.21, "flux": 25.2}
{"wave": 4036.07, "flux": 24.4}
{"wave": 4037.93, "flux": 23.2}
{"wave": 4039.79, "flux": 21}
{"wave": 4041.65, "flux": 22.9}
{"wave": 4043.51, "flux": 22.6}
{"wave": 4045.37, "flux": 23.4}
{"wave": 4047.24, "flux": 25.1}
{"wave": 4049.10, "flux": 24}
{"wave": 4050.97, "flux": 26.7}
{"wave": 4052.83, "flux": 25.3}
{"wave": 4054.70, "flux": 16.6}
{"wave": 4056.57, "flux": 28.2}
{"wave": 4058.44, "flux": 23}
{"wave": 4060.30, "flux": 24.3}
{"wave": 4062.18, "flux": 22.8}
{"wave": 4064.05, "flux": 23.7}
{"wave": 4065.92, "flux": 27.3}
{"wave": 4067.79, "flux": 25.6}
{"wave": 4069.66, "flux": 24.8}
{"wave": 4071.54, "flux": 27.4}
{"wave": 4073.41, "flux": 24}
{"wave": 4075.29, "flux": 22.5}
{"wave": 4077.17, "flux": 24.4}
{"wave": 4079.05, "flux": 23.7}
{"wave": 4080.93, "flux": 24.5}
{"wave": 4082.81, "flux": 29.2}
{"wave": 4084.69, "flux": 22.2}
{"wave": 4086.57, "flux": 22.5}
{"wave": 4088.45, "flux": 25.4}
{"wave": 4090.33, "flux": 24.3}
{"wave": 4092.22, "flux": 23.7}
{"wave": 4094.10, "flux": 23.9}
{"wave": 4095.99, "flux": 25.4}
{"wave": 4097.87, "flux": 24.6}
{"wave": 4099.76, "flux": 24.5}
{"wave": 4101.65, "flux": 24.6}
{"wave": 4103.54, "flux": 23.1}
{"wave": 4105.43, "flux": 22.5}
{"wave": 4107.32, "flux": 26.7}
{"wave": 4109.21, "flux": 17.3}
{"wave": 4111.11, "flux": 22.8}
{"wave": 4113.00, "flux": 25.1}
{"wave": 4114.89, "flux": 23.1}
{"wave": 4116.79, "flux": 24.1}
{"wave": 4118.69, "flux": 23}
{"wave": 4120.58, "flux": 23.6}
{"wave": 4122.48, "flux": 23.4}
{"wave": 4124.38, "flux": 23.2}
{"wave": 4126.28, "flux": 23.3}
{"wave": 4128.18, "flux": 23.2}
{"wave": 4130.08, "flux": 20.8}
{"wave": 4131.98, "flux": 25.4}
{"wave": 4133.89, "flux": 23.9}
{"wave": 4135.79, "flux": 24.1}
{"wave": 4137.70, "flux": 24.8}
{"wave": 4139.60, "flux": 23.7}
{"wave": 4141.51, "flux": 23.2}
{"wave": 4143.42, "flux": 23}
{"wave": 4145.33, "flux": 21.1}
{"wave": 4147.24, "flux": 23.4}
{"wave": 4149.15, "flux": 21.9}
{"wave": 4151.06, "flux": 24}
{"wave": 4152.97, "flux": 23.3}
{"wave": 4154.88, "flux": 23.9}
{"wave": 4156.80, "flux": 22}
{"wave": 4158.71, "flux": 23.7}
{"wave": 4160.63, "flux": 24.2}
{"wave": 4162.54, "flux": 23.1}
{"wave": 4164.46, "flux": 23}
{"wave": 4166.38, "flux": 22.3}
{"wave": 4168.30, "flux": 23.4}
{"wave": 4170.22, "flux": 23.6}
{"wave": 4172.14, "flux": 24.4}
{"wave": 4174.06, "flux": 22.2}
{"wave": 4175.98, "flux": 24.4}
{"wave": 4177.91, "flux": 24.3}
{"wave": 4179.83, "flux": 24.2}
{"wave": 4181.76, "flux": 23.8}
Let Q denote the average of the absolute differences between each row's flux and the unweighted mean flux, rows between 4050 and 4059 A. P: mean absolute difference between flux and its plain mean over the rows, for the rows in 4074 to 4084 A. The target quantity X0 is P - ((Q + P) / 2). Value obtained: -0.8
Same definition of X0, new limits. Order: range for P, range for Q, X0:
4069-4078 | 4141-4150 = 0.2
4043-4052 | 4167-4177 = 0.3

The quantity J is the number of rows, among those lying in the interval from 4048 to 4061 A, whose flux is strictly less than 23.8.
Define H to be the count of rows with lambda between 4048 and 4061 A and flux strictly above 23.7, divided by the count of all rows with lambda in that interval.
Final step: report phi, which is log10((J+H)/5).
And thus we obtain -0.3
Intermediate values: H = 0.71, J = 2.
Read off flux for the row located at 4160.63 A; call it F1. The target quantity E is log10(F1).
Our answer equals 1.38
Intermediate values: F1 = 24.2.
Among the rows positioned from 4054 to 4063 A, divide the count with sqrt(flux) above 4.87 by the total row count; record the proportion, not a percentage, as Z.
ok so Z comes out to 0.4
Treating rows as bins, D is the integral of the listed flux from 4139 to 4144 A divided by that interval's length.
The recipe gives 23.3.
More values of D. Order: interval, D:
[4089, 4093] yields 24.1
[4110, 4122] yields 23.5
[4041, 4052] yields 24.2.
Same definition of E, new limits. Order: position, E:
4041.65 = 1.36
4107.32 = 1.43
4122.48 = 1.37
